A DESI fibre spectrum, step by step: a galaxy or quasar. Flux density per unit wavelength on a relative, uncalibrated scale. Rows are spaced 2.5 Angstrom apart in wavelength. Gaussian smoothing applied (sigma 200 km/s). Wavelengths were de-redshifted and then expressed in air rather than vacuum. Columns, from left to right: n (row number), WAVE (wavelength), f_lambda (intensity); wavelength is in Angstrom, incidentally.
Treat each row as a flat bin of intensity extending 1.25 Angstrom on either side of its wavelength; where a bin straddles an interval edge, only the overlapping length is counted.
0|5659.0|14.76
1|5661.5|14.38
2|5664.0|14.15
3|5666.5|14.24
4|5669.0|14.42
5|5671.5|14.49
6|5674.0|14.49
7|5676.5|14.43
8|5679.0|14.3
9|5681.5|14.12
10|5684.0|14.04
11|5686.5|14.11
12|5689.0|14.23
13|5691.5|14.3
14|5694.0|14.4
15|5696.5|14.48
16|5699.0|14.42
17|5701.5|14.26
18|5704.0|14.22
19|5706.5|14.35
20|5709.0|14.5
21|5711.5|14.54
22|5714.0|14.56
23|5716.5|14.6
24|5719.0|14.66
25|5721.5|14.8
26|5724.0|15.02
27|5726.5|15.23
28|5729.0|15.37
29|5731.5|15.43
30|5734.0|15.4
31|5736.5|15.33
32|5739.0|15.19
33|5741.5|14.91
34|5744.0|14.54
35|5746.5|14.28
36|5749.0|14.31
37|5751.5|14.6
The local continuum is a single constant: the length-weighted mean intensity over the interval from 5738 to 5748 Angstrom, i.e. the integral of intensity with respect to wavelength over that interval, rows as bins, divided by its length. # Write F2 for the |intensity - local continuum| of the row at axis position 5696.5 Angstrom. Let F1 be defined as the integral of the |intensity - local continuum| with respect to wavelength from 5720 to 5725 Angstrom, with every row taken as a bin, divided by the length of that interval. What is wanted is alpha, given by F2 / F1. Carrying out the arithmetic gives 1.21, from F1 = 0.19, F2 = 0.228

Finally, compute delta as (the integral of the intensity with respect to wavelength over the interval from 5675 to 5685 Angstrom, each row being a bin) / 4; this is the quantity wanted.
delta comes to 35.6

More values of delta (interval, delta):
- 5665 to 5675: 36.0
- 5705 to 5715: 36.2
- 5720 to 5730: 37.7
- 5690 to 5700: 36.0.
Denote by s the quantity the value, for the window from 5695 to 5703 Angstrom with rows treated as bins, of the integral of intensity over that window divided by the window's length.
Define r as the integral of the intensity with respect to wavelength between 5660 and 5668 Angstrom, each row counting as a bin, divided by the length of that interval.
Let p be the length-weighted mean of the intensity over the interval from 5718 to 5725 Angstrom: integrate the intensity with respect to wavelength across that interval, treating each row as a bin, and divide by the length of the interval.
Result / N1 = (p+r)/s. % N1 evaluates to 2.02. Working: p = 14.8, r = 14.3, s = 14.4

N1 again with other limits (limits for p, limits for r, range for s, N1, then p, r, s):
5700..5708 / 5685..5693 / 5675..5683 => 2.00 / 14.3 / 14.2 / 14.3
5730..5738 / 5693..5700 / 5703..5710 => 2.08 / 15.4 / 14.4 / 14.4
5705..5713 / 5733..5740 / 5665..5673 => 2.07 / 14.5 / 15.3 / 14.4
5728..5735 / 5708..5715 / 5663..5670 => 2.10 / 15.4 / 14.5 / 14.3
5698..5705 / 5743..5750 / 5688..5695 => 2.00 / 14.3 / 14.4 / 14.3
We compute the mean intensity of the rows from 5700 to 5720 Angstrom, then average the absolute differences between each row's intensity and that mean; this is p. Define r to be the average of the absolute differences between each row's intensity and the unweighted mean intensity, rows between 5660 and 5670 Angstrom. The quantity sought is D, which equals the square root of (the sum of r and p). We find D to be 0.491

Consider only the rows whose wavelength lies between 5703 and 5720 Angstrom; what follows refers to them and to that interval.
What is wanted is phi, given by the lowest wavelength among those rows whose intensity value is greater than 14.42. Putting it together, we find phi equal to 5709.0 Angstrom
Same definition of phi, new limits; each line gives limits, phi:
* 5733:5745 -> 5734.0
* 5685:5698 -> 5696.5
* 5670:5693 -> 5671.5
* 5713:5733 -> 5714.0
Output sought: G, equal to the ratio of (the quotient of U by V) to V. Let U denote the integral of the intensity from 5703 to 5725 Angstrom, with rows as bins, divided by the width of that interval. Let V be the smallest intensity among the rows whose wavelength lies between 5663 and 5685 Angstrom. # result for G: 0.0740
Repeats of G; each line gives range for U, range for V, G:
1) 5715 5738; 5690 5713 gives 0.0746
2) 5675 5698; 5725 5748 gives 0.0700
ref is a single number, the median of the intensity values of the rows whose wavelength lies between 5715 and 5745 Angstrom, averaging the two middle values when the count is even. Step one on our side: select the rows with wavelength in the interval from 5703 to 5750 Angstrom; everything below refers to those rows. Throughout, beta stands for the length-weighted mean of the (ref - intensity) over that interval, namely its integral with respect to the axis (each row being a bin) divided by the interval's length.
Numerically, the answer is 0.30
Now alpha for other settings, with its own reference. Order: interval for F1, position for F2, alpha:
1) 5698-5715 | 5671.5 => 0.72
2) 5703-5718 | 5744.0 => 0.70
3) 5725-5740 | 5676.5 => 0.45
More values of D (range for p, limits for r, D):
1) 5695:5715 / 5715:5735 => 0.631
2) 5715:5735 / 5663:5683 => 0.649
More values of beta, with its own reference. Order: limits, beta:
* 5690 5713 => 0.72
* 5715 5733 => 0.09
